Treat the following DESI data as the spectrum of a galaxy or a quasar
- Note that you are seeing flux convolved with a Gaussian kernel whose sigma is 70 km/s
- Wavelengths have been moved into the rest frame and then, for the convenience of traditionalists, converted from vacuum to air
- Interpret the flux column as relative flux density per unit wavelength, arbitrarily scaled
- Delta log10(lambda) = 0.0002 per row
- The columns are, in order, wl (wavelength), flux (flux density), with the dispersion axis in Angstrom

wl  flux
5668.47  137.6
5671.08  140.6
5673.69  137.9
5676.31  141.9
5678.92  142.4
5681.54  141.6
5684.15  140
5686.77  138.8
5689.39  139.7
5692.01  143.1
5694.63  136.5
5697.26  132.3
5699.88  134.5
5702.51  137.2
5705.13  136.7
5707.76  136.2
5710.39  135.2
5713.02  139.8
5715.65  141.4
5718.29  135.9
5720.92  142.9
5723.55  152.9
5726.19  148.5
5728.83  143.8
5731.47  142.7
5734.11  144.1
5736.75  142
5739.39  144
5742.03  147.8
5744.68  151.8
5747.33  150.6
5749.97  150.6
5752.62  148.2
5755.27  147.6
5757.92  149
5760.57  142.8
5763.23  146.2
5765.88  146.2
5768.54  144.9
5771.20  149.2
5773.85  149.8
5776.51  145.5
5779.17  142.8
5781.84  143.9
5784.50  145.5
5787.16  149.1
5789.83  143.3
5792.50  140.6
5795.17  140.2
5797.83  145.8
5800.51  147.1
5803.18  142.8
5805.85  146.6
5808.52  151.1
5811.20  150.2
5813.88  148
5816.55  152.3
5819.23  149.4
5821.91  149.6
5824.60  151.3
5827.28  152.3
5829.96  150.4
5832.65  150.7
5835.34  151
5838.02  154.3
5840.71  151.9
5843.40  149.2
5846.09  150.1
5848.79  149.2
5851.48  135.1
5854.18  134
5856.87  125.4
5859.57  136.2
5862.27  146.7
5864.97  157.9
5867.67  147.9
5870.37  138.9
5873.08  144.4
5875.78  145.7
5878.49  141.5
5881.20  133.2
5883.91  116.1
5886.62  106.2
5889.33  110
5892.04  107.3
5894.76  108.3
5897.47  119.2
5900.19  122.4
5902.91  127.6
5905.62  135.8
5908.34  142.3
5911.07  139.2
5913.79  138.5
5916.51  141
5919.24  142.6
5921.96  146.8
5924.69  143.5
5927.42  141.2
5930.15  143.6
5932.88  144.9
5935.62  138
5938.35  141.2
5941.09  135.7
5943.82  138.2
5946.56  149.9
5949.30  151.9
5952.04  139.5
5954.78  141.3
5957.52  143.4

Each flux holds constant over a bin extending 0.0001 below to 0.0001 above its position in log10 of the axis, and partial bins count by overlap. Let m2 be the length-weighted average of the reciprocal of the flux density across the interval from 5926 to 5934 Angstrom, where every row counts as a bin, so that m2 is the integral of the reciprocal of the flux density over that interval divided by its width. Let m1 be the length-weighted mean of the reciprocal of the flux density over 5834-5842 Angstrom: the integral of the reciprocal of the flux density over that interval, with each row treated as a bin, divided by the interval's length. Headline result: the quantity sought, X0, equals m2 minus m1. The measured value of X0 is 0.0004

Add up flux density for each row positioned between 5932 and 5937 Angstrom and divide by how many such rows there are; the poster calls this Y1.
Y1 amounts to 141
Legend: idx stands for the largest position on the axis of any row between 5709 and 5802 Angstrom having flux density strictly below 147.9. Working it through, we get 5800.51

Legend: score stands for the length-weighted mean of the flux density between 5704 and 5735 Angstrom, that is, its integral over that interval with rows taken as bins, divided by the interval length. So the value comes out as 142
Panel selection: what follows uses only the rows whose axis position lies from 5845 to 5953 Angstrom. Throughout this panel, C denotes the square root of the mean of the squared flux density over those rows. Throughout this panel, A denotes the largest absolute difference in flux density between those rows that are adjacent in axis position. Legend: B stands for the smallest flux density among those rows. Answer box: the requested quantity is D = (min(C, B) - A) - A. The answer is 72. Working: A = 17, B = 106.2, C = 137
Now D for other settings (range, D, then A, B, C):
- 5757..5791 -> 130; 6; 142.8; 146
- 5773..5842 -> 129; 6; 140.2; 148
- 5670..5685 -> 130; 4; 137.9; 141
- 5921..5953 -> 111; 12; 135.7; 143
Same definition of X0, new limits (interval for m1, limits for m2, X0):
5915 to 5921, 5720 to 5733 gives -0.0002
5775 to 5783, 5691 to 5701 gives 0.0004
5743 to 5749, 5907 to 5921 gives 0.0005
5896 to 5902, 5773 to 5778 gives -0.0015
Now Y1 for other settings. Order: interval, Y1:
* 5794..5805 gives 144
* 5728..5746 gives 145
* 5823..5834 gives 151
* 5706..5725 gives 141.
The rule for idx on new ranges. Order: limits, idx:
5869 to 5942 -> 5941.09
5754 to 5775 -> 5768.54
